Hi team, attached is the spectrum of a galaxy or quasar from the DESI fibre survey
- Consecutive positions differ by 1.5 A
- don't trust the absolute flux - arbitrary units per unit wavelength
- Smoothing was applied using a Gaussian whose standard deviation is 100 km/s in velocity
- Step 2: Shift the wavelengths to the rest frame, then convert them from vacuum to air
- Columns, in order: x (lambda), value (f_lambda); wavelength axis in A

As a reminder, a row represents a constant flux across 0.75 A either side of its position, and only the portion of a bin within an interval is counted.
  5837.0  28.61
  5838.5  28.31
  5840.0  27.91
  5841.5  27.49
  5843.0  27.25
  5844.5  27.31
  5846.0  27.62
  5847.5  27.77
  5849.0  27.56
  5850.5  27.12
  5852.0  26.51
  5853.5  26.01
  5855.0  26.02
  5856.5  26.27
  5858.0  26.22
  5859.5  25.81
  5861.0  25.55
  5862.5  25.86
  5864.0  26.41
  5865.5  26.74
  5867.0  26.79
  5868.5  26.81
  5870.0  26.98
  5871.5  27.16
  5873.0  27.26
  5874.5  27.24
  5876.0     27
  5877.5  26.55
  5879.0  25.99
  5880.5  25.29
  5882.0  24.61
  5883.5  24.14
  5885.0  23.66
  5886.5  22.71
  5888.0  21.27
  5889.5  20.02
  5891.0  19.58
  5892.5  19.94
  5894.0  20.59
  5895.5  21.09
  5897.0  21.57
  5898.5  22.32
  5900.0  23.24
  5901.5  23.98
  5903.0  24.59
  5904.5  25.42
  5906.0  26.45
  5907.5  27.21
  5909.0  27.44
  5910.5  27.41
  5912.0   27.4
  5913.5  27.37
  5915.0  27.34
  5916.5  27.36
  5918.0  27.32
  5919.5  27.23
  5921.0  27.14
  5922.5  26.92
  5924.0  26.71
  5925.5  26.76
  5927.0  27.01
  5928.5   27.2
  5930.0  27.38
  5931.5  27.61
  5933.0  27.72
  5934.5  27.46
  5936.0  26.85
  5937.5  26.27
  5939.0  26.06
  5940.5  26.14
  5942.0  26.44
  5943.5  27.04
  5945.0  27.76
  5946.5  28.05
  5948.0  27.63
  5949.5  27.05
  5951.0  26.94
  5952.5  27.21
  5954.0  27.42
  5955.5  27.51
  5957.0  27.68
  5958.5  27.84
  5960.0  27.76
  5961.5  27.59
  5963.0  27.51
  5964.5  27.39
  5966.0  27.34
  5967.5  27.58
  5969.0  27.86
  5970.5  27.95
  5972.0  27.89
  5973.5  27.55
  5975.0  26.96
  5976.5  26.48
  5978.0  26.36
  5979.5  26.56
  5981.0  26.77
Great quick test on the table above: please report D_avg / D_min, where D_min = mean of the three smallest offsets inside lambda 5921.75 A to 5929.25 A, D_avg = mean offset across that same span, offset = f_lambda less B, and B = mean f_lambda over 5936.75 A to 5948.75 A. 0.0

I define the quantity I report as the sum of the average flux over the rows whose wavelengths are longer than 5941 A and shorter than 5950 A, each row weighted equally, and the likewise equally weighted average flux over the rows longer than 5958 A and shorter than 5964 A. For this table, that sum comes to 55.0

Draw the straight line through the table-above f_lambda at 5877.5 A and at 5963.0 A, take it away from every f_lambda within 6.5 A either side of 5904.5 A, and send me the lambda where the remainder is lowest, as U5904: 5898.5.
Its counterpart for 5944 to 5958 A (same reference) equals 5951.0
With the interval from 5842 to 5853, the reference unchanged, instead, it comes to 5852.0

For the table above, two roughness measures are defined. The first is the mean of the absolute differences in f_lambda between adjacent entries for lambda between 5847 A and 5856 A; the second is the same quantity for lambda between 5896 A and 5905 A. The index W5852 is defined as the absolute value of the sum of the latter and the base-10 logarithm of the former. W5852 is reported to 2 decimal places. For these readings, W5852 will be 0.32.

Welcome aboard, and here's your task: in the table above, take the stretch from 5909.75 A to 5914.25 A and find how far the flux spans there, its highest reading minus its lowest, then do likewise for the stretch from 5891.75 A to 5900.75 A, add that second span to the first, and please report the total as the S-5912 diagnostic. 3.3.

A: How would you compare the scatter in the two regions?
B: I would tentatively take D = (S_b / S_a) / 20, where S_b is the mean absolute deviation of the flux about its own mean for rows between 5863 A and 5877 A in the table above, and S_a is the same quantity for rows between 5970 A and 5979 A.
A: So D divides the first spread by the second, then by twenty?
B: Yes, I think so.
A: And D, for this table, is 0.018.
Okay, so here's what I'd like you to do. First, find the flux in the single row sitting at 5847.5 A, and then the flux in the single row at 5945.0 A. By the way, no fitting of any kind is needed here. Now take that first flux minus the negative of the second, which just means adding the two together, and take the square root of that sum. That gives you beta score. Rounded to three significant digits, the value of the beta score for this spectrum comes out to 7.45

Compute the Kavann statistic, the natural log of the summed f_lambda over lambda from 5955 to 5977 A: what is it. 6.02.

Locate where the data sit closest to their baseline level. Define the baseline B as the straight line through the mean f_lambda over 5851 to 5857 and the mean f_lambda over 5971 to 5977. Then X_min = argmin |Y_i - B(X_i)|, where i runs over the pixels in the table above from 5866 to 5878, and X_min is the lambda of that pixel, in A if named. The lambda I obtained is 5877.5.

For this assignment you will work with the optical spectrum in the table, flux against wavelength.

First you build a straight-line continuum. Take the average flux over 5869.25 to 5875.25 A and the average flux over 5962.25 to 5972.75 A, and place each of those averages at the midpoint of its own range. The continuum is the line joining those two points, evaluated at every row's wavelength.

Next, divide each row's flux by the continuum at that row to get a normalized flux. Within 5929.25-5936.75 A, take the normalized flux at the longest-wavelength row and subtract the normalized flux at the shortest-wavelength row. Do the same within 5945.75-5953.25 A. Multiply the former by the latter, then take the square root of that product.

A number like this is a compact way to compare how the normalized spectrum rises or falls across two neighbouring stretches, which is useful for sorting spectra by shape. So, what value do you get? 0.025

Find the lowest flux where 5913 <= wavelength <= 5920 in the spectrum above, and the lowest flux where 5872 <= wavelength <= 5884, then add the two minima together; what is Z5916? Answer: 51.4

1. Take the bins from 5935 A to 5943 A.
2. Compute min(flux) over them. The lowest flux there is 26.06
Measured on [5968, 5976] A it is 26.96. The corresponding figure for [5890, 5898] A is 19.58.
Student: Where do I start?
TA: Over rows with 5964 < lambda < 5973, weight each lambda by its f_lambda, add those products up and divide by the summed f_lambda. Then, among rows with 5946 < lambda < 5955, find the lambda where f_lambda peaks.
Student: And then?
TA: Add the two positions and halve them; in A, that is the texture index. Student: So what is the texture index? 5957.4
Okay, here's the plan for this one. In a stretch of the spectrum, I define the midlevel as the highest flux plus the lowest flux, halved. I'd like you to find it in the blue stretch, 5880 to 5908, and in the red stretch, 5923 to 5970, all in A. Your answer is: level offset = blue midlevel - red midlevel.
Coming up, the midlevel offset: -3.66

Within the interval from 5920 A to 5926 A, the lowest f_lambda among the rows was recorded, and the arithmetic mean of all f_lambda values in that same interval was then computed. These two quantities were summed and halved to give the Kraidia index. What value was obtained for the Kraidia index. 26.8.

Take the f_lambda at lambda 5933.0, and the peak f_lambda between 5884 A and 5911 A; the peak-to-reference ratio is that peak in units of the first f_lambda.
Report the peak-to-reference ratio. 0.99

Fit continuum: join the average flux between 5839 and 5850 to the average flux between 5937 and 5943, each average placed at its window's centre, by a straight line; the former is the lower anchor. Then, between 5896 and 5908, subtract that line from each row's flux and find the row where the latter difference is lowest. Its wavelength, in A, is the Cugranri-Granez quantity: 5897.0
